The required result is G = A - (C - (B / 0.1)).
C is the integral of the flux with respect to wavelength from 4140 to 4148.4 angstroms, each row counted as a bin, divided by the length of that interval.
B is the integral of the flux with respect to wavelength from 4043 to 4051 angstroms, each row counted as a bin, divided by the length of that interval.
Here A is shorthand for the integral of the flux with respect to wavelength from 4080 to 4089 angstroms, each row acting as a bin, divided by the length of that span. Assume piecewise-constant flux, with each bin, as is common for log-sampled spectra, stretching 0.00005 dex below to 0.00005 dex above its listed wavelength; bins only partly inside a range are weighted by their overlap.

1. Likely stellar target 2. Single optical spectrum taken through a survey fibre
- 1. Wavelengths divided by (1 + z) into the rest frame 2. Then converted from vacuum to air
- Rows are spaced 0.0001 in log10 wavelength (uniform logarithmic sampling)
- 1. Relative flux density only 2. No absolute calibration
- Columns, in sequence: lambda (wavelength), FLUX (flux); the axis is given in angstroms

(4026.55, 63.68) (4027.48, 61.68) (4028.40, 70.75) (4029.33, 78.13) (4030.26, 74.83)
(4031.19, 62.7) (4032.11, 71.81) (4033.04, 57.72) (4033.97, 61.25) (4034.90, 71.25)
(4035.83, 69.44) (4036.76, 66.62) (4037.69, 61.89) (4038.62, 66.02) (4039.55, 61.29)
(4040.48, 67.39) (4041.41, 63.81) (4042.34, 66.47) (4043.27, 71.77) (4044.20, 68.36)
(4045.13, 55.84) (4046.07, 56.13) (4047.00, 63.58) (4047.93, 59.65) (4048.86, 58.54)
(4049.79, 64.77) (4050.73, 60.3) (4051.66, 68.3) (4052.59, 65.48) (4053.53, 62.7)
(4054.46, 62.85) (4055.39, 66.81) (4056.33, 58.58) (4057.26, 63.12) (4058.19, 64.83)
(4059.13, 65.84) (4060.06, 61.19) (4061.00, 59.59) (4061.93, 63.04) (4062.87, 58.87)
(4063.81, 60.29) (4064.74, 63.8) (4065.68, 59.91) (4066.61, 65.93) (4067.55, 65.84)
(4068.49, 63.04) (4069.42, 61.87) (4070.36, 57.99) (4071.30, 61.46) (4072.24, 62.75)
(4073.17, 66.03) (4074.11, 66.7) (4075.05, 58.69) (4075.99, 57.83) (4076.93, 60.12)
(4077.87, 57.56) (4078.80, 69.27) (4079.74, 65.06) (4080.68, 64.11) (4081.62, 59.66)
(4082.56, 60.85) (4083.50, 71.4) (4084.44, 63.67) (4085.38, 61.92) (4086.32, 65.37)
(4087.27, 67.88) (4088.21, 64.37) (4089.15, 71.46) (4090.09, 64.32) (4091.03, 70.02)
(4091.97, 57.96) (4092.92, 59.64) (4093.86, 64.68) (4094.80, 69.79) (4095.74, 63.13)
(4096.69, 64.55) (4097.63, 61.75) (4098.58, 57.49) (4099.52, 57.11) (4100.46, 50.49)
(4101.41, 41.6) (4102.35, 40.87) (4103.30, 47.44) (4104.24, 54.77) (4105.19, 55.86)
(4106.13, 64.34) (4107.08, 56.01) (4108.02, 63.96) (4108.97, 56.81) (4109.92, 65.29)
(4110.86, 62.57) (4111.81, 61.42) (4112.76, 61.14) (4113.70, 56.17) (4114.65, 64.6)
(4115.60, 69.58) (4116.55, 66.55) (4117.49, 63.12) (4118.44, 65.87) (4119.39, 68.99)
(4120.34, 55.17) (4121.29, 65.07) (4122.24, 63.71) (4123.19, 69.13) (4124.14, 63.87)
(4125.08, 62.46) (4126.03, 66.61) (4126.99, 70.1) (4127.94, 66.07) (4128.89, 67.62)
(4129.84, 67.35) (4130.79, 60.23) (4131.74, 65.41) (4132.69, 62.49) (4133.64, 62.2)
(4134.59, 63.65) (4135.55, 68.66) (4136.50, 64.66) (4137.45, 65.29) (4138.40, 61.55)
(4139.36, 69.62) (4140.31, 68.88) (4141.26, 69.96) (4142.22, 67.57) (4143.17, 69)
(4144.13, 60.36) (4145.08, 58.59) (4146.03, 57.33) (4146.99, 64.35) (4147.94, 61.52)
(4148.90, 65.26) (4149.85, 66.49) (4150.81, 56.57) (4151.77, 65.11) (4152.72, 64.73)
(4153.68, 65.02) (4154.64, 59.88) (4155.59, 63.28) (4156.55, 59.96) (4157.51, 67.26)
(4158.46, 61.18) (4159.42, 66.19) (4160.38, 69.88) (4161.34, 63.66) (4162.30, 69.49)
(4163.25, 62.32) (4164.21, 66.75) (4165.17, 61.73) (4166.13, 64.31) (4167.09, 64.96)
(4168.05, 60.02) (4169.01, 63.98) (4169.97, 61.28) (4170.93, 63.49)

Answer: 619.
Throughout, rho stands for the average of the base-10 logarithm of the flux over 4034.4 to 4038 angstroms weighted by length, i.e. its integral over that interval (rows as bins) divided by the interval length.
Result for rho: 1.83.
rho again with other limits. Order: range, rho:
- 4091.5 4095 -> 1.79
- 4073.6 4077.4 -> 1.78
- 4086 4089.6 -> 1.82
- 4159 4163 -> 1.83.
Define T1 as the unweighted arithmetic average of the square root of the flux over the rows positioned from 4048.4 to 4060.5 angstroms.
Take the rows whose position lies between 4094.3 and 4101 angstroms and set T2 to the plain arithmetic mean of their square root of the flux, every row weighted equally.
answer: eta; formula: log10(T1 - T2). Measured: -0.7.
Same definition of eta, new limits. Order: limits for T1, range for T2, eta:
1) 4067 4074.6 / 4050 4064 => -1.6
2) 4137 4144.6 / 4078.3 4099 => -0.9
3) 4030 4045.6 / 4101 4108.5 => -0.1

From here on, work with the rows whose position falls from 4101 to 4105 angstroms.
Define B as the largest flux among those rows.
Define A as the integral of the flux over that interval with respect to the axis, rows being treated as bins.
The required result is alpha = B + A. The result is 242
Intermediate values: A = 188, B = 54.77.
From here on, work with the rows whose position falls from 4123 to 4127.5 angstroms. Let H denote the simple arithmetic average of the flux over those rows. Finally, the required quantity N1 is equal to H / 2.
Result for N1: 33.2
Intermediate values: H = 66.4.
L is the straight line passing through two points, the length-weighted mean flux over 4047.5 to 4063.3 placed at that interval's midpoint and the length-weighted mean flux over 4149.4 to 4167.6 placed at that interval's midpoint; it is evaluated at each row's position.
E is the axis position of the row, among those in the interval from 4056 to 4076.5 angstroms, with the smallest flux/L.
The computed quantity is 4075.99 angstroms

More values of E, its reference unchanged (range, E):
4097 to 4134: 4102.35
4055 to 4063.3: 4056.33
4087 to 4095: 4091.97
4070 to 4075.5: 4070.36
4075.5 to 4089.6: 4077.87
